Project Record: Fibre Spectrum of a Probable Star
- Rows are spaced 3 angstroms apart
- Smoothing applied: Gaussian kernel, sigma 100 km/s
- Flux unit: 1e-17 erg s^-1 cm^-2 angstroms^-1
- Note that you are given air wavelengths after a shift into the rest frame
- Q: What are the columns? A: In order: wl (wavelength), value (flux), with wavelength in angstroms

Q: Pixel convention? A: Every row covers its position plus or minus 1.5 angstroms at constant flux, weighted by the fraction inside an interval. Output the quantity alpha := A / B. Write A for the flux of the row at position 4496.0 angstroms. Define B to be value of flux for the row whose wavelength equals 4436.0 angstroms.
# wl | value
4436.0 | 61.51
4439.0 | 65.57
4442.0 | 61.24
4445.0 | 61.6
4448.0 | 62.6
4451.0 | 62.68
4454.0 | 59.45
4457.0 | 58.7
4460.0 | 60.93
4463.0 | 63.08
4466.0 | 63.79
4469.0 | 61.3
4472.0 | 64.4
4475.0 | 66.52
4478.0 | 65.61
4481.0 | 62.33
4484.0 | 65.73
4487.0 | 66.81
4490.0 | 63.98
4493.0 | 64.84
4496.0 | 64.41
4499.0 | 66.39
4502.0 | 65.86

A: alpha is 1.047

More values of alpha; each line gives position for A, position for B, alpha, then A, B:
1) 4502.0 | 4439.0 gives 1.004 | 65.86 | 65.57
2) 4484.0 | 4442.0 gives 1.073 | 65.73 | 61.24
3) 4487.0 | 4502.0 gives 1.014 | 66.81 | 65.86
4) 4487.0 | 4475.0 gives 1.004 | 66.81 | 66.52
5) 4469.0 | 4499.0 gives 0.923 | 61.3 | 66.39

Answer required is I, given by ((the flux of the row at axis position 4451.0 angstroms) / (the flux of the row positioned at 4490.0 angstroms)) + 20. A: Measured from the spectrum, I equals 20.98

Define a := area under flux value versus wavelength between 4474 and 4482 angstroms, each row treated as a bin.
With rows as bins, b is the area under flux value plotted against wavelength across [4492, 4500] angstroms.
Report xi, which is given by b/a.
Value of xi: 1.00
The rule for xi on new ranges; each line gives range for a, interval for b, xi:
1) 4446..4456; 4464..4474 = 1.03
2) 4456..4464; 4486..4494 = 1.07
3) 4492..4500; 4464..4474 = 1.21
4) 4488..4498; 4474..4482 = 0.80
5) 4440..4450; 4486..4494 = 0.84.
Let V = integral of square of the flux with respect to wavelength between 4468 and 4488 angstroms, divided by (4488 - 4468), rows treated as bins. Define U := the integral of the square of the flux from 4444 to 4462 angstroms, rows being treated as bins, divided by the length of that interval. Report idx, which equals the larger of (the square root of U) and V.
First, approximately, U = 3728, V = 4190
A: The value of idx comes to 4190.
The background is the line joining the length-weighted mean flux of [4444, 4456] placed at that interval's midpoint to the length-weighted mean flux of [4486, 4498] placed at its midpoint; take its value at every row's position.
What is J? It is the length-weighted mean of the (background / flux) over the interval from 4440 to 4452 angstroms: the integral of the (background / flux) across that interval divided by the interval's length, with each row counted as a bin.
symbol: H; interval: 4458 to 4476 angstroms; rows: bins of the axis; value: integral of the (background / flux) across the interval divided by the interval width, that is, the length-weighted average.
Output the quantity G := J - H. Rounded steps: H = 0.997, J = 0.98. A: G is -0.013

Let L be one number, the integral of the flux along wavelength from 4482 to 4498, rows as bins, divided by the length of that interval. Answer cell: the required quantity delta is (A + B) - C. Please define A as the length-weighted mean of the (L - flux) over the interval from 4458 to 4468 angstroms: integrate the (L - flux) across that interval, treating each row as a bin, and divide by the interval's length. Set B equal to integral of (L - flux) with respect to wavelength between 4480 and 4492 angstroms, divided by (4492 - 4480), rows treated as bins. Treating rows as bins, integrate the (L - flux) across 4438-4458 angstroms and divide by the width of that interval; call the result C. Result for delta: 0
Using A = 2.8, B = 0.29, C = 3.4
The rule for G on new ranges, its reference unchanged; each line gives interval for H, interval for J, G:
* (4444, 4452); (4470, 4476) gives -0.008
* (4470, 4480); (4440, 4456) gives 0.020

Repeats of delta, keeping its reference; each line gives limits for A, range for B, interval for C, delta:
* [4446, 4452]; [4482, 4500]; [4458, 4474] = 0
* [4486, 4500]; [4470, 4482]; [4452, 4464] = -4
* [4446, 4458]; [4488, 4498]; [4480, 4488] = 5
